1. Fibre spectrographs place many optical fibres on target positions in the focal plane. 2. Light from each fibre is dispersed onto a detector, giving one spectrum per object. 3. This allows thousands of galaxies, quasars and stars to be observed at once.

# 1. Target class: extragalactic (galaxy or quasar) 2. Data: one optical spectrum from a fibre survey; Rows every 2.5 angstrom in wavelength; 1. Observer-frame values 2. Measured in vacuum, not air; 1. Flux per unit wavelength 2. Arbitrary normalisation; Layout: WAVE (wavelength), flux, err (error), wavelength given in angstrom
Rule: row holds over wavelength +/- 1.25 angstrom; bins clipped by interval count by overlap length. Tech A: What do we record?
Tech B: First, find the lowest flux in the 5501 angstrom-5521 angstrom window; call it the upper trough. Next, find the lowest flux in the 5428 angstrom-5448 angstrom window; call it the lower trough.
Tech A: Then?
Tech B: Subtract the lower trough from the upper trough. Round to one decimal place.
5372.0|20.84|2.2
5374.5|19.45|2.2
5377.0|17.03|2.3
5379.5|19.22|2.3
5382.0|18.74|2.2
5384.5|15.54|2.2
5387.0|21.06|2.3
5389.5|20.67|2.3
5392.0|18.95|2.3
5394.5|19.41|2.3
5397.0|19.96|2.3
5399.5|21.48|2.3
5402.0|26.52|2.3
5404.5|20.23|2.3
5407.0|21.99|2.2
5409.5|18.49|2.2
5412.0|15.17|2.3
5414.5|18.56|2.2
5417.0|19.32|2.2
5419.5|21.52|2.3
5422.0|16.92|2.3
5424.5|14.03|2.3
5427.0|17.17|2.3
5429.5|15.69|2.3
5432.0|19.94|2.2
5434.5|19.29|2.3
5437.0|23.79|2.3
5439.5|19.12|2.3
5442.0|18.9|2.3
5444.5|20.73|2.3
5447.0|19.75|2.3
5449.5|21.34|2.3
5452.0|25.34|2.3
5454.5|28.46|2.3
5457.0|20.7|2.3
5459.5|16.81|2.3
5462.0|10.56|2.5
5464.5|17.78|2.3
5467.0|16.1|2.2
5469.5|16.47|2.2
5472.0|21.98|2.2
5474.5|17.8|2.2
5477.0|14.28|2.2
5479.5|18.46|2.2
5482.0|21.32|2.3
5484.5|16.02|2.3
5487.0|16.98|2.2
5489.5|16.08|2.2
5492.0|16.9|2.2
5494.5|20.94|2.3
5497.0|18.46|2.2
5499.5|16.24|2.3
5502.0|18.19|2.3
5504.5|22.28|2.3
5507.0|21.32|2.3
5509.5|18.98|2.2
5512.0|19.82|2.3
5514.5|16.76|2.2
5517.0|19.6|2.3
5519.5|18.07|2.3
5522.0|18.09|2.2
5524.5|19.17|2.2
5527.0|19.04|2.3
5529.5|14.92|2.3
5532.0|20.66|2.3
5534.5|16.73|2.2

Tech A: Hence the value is 1.1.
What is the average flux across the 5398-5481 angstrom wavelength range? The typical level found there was 19.2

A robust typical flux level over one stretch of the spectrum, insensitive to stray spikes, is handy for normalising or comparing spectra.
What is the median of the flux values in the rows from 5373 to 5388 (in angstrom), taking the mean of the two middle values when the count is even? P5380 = 19.0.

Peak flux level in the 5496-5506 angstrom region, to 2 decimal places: 22.28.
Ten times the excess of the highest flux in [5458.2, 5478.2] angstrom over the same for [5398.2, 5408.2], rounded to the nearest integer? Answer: -45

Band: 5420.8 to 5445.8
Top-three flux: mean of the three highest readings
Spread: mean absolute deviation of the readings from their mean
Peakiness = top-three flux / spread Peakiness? 10.3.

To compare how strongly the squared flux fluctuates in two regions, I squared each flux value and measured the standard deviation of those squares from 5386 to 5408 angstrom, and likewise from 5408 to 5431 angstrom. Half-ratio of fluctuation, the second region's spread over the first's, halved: 0.40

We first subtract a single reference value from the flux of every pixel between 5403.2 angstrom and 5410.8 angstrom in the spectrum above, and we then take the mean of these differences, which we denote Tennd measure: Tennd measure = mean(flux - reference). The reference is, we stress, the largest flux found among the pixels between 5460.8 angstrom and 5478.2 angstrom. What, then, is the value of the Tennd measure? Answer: -1.7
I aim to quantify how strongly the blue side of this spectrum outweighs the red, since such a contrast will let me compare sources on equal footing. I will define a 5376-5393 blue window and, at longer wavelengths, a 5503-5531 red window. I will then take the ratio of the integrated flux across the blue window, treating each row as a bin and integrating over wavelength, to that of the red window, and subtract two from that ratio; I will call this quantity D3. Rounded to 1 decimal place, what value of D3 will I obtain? -1.4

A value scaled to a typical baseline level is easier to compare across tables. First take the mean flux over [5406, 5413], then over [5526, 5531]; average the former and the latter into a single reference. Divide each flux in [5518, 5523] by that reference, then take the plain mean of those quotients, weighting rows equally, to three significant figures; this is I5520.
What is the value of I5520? 1.02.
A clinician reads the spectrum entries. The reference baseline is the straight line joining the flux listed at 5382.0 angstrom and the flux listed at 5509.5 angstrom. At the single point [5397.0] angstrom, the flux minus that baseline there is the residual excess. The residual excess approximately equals 1.2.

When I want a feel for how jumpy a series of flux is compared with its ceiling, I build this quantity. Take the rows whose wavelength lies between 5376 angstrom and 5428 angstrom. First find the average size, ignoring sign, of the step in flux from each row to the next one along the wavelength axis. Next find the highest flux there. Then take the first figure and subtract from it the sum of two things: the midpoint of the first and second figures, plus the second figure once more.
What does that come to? -38.5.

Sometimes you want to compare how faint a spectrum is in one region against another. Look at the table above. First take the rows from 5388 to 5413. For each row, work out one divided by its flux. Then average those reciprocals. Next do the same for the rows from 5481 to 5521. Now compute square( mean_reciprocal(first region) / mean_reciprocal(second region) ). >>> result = 0.85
